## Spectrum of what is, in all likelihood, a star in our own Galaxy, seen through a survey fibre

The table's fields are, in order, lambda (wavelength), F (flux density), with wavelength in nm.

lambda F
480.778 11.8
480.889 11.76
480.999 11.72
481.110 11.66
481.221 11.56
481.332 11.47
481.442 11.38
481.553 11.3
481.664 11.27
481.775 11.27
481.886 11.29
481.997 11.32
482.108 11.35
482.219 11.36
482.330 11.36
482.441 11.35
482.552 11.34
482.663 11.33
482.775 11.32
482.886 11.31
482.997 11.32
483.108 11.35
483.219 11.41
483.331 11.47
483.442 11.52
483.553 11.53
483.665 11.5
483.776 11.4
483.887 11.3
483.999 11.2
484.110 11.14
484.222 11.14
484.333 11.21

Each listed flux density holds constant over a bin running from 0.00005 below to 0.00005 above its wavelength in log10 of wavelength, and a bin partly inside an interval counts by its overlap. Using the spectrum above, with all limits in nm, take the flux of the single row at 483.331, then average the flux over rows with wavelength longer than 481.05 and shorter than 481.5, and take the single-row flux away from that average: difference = 0.05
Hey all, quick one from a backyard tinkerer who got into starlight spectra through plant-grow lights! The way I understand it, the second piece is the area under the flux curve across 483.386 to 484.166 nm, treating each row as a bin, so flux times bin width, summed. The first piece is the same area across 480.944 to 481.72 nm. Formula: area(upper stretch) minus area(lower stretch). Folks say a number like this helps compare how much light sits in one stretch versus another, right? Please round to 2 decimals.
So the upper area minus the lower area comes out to -0.04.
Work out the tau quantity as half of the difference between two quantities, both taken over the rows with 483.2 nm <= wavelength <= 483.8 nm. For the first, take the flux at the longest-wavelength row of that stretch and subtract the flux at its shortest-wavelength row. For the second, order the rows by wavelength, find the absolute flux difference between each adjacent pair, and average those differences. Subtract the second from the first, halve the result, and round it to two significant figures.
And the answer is -0.030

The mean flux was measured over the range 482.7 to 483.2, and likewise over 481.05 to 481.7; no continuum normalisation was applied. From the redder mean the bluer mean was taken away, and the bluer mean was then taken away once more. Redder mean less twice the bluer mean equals -11.6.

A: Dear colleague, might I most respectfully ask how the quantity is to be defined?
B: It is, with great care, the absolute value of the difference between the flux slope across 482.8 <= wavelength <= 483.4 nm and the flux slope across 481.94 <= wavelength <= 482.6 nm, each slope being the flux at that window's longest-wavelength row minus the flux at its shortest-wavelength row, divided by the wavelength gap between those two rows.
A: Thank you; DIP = 0.32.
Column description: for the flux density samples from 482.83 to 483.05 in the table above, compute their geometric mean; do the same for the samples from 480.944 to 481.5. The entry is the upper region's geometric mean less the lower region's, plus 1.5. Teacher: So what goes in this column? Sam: 1.26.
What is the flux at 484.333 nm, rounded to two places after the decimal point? 11.21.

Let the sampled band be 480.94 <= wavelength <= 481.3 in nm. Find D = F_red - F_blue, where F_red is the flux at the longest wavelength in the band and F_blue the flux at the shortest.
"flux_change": -0.16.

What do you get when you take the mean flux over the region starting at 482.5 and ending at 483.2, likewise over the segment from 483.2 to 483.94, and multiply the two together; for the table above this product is 130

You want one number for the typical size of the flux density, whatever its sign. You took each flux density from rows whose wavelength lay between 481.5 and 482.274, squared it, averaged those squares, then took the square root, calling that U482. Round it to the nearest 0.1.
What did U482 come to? 11.3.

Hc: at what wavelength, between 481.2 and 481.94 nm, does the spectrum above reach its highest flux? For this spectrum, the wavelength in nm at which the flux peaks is 481.221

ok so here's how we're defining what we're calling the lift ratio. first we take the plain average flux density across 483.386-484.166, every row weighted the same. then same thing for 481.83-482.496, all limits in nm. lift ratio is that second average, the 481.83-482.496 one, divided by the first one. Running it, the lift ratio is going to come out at 0.997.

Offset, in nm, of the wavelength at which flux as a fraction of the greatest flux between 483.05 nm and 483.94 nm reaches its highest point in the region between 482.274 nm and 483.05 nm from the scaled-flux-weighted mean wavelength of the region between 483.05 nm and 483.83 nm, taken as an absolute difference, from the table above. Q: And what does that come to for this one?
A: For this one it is 1.11 nm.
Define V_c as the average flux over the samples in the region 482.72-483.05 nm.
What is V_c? 11.3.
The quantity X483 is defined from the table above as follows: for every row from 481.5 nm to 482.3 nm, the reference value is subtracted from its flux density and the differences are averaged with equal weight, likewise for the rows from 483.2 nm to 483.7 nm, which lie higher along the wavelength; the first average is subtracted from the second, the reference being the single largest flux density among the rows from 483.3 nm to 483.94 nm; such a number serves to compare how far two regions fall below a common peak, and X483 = 0.18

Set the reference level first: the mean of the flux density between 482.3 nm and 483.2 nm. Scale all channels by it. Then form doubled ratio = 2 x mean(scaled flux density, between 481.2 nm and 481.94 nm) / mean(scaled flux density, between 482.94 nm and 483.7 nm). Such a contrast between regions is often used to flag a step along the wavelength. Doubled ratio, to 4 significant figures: 1.986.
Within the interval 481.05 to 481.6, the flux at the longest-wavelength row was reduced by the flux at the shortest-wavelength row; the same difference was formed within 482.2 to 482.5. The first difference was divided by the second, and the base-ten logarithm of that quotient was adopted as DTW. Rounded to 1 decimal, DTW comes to 1.6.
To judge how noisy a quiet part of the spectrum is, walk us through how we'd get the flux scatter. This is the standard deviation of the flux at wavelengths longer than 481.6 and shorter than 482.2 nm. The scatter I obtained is 0.03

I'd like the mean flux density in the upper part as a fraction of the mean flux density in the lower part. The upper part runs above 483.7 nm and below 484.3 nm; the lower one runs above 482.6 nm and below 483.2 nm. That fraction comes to 0.99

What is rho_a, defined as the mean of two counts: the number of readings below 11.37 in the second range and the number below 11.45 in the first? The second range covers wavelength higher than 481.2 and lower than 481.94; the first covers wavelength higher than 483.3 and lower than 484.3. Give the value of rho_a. 4.5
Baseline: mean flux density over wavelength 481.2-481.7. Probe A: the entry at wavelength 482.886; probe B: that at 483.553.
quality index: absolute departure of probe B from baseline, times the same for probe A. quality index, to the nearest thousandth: 0.012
